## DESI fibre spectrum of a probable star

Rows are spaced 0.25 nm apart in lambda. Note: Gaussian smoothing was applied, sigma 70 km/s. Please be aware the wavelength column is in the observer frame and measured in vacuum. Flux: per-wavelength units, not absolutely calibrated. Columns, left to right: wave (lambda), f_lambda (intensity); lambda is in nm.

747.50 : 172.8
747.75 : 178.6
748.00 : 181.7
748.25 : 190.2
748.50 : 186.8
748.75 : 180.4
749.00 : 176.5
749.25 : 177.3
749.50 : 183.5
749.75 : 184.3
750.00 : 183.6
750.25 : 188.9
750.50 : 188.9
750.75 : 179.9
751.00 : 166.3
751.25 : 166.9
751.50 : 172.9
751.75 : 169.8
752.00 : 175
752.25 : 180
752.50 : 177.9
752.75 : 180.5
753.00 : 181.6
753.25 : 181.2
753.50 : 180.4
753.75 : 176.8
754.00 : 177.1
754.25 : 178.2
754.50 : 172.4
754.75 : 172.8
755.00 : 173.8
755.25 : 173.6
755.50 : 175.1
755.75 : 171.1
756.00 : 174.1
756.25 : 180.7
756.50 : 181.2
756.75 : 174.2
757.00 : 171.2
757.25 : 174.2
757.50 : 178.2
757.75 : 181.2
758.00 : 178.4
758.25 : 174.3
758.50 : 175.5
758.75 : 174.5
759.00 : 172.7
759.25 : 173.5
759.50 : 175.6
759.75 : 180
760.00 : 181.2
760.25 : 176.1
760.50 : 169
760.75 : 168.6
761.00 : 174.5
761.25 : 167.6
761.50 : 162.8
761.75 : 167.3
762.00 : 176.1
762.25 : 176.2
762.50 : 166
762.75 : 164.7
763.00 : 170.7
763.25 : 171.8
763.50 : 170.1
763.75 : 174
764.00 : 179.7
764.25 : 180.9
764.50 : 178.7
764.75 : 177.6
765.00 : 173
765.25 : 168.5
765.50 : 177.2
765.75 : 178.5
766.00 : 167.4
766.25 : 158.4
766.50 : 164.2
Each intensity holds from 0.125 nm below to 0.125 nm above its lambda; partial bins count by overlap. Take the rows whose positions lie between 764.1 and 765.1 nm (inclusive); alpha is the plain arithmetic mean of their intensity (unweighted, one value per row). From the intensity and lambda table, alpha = 178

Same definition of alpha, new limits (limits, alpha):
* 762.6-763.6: 169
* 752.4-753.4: 180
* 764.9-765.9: 174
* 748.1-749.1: 183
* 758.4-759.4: 174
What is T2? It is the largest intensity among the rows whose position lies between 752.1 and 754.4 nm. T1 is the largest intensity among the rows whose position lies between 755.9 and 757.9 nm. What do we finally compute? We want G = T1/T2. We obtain 1.00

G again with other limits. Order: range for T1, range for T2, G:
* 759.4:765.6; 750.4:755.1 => 0.96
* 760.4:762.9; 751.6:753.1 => 0.97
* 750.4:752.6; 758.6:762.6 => 1.04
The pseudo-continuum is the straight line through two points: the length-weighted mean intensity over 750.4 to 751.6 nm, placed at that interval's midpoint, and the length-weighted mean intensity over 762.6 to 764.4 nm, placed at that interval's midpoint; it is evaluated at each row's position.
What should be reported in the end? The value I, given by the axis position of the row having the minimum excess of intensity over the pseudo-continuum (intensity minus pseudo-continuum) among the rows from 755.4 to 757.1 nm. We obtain 755.75 nm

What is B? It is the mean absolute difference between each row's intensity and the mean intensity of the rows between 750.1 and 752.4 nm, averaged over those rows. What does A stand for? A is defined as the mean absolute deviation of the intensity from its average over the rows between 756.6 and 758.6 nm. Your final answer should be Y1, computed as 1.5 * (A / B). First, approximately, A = 3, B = 7.0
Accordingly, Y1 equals 0.5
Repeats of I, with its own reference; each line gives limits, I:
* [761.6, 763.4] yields 762.75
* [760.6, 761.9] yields 761.50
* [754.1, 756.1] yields 755.75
